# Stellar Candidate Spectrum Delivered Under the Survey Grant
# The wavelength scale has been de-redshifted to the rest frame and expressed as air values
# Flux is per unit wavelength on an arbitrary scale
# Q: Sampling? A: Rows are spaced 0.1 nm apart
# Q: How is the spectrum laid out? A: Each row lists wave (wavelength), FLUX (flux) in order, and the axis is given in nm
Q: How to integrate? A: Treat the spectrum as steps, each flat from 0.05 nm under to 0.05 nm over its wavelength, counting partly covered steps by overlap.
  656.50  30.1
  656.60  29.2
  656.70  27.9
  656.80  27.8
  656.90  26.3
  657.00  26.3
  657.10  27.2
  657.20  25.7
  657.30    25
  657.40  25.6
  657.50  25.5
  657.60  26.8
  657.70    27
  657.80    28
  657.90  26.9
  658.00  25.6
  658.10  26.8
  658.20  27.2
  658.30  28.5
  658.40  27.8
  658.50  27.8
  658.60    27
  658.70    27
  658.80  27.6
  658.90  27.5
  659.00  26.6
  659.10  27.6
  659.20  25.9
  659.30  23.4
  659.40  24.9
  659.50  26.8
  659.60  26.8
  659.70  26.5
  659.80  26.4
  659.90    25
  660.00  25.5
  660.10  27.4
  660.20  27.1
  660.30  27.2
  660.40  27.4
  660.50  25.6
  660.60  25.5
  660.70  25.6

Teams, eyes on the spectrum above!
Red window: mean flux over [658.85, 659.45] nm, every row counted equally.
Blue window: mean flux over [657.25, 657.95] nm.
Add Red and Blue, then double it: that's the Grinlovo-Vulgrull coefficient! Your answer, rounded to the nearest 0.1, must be 104.8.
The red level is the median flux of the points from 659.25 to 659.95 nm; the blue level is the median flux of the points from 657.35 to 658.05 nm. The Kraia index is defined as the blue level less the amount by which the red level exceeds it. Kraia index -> 27.2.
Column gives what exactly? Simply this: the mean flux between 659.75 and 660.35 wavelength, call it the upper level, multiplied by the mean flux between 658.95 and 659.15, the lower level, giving 716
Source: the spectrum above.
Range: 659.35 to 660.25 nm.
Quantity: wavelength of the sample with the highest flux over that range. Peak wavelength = 660.10 nm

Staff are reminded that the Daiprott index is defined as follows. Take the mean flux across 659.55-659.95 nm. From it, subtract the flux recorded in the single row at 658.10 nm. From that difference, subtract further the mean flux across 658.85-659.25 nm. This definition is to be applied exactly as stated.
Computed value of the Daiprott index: -27.5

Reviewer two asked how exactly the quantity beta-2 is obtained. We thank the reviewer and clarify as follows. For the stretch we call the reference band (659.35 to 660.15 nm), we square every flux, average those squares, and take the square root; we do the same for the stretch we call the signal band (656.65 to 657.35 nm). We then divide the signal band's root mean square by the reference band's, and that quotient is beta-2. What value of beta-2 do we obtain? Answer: 1.02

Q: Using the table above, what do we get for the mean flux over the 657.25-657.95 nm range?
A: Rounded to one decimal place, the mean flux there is 26.4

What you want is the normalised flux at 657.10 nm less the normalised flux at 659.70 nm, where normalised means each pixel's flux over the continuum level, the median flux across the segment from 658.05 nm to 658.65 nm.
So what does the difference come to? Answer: 0.025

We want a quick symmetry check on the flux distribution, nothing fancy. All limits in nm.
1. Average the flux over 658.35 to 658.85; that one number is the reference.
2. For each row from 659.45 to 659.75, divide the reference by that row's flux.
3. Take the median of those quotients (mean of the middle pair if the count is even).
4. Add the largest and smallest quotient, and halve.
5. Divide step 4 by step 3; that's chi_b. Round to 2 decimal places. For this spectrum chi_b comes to 1.01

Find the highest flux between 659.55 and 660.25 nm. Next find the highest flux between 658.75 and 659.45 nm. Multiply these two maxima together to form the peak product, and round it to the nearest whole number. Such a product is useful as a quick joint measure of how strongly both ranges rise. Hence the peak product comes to 756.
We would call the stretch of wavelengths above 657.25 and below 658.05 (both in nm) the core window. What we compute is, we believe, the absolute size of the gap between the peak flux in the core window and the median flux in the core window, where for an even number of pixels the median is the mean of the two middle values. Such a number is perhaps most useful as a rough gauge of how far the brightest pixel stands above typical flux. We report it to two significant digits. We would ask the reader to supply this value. 1.8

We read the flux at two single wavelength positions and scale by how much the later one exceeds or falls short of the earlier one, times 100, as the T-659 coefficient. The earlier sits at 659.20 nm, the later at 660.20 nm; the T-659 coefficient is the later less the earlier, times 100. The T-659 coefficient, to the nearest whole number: 120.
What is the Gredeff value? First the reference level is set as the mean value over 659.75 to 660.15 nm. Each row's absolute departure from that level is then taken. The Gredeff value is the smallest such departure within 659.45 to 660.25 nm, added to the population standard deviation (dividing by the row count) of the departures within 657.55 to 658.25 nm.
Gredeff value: 0.76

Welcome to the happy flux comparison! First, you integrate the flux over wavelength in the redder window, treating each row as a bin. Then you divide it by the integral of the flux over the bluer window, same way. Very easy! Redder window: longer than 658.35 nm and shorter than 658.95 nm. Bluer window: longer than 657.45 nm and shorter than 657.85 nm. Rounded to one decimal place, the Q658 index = 1.5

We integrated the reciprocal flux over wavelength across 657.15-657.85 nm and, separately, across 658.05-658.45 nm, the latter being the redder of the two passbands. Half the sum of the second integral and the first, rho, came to 0.021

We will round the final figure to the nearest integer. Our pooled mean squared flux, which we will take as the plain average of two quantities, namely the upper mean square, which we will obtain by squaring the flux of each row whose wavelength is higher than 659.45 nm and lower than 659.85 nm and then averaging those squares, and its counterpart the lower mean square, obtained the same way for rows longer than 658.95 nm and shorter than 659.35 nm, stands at 690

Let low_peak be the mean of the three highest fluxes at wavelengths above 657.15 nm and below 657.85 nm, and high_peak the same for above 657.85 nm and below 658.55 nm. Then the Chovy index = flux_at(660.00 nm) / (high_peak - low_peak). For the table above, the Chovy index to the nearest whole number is 33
